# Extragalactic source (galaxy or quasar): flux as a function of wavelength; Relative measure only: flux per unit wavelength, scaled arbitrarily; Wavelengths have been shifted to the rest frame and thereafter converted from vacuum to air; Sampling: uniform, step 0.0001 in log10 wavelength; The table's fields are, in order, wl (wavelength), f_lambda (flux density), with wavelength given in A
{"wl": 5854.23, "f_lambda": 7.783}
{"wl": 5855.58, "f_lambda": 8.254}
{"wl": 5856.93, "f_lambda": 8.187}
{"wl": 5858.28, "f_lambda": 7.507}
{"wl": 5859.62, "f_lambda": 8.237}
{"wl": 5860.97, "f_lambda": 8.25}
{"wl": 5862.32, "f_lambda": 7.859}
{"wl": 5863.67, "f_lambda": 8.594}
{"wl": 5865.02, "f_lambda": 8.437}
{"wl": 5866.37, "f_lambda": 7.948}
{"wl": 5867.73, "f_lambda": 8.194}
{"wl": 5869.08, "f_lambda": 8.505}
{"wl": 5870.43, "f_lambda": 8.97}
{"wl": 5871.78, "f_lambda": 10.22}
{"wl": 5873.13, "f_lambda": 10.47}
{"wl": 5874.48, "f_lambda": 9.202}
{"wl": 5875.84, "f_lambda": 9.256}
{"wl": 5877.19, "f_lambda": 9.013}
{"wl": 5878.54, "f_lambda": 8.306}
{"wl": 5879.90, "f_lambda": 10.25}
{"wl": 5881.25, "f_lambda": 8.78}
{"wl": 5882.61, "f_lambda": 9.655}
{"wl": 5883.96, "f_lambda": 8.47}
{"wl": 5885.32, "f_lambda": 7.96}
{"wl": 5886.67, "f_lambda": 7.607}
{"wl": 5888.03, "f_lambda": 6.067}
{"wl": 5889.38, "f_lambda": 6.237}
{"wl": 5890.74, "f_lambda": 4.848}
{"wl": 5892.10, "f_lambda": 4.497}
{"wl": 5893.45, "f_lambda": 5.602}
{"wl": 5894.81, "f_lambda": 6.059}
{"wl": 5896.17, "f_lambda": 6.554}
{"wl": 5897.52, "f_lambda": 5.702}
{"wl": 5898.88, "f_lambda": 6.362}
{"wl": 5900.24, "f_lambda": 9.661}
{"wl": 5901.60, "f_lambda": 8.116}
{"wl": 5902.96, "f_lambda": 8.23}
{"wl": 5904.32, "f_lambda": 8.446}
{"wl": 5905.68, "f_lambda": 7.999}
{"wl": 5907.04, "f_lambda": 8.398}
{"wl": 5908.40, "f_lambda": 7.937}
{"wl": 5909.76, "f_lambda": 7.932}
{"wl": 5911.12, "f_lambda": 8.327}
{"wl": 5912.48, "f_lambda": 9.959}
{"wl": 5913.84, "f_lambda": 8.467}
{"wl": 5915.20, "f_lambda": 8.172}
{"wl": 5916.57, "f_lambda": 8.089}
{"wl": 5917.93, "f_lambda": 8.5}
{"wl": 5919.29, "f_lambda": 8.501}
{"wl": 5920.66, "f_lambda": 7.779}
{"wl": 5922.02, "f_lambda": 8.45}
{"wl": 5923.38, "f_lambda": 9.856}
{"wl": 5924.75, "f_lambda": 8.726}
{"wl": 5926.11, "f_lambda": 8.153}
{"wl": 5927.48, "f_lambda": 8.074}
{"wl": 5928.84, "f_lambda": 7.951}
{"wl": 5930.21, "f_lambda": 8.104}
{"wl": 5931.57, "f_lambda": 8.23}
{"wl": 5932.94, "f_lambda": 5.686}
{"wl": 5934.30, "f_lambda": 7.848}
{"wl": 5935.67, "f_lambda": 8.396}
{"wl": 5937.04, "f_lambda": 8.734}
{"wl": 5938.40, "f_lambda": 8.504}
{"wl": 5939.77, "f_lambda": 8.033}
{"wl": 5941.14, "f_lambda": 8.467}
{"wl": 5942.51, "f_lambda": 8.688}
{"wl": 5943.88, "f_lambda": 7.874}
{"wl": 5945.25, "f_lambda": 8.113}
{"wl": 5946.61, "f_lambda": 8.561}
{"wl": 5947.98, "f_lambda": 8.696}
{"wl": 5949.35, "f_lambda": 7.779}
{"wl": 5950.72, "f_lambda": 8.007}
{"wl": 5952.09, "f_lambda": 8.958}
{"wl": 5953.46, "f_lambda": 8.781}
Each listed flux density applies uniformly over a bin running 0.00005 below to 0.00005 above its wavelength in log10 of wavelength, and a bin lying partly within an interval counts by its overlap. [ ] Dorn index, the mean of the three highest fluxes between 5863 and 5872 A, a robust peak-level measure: 9.3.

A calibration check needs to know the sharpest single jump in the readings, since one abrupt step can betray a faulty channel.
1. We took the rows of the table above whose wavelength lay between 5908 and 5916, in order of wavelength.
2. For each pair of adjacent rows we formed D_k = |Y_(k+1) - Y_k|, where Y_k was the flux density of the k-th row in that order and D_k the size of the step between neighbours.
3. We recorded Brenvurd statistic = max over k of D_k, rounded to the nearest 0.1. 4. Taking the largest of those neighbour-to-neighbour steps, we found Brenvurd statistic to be 1.6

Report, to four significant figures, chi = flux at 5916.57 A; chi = 8.089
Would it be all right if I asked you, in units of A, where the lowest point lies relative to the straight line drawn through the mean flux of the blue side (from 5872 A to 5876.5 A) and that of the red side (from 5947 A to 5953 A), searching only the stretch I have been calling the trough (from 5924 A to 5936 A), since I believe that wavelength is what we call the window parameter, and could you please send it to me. 5932.94 A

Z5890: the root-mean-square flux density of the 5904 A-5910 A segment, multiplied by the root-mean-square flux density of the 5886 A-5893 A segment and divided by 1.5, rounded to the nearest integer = 32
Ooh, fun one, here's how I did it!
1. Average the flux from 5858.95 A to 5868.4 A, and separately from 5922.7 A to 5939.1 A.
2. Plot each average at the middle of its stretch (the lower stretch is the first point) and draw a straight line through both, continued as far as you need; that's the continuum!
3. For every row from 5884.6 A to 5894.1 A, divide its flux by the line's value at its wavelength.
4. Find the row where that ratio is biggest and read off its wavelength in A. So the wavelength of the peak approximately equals 5885.32 A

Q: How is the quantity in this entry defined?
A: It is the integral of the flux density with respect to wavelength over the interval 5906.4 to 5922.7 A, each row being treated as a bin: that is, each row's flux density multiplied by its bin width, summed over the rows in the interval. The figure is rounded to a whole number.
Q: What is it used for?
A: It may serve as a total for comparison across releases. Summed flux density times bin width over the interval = 137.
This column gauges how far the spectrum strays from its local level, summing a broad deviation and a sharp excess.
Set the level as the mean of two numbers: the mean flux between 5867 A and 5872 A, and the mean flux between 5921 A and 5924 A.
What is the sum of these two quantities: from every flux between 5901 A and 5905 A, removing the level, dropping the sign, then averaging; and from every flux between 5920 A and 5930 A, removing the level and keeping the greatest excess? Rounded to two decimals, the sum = 1.59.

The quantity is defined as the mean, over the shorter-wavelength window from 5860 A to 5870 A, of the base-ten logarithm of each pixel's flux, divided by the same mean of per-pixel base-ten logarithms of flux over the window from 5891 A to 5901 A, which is 1.16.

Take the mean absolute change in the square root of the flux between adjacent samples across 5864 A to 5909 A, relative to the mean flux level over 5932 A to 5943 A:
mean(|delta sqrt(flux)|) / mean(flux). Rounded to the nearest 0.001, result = 0.018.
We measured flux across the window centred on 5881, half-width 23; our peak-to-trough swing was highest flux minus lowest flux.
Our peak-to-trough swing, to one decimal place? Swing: 6.0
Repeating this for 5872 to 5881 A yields 2.2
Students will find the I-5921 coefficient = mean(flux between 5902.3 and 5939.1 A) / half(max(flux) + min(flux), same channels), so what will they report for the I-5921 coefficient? 1.06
